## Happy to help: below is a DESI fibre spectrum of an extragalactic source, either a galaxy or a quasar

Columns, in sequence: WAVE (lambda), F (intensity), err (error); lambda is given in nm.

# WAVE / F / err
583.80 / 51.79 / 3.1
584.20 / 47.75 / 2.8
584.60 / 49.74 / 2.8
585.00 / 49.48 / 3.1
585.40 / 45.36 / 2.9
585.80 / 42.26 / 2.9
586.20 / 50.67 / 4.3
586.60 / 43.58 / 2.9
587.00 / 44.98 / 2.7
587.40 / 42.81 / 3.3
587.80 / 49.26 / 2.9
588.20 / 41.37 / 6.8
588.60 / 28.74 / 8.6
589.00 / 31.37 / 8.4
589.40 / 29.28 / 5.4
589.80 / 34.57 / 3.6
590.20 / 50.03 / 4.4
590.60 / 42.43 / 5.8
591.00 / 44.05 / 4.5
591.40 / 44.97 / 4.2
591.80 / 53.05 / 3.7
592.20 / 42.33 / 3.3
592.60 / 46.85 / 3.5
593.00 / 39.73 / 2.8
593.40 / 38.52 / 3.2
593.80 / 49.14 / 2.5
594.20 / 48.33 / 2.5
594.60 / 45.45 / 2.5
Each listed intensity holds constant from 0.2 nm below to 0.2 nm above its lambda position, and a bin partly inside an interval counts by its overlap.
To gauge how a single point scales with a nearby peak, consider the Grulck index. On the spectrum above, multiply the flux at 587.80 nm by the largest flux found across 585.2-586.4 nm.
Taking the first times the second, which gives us 2496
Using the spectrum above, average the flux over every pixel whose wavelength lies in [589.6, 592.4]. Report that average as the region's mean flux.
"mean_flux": 44.5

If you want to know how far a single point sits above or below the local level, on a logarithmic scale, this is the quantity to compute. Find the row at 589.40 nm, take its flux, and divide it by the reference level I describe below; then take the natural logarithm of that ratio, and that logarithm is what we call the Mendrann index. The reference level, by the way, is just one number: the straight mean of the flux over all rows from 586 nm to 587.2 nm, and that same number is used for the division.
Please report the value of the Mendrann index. -0.46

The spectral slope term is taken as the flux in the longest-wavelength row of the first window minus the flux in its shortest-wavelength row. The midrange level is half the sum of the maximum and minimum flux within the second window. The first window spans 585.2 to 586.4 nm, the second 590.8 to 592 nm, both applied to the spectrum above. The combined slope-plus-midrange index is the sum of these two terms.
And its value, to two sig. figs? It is 54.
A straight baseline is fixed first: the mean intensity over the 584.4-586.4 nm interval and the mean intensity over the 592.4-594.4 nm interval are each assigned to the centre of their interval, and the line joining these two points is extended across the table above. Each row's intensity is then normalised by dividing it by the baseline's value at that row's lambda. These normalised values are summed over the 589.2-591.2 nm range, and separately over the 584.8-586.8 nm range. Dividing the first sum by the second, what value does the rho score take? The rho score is 0.90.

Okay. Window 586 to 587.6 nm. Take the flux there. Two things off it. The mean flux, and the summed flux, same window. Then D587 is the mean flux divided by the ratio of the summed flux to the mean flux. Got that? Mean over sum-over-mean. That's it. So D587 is 11.4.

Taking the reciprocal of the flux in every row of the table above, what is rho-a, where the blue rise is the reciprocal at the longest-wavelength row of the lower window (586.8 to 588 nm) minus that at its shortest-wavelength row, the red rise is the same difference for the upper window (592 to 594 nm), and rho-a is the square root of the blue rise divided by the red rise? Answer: 0.77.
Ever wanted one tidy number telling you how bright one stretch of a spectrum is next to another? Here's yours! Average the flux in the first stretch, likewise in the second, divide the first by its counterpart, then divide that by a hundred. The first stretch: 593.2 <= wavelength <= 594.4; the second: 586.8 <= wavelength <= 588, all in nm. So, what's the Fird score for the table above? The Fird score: 0.0099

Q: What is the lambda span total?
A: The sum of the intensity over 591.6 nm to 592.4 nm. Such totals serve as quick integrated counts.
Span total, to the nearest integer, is 95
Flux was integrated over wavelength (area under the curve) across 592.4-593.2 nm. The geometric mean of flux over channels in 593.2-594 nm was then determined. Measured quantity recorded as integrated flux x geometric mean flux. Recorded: 1507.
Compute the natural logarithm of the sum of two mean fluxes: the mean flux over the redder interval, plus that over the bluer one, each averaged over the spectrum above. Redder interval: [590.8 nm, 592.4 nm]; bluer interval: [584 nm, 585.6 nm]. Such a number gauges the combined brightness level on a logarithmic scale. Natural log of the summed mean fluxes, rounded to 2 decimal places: 4.55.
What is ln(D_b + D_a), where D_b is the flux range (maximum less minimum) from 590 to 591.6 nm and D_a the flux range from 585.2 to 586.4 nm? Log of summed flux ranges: 2.8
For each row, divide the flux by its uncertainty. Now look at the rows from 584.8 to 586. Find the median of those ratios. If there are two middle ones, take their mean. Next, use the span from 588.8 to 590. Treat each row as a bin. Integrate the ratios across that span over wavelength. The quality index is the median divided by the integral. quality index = 2.1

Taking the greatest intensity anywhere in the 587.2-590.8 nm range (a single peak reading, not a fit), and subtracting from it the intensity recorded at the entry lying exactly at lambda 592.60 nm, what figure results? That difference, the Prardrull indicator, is 3.2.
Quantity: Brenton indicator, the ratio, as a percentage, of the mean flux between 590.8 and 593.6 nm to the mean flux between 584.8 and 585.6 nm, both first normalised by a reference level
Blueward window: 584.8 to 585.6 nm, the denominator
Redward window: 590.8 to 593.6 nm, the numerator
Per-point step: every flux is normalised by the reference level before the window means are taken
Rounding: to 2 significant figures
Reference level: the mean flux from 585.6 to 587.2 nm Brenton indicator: 93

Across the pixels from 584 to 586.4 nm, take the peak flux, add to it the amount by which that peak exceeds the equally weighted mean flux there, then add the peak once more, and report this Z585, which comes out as 104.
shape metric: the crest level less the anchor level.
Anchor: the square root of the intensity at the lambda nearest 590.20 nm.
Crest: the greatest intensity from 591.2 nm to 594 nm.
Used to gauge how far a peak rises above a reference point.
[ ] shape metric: 46.0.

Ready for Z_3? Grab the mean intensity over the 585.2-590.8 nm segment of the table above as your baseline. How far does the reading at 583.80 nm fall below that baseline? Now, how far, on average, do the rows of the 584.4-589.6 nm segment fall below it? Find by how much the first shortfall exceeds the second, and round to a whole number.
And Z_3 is -10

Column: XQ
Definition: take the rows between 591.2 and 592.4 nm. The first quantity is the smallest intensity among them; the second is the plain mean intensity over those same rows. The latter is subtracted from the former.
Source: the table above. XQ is -4.5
